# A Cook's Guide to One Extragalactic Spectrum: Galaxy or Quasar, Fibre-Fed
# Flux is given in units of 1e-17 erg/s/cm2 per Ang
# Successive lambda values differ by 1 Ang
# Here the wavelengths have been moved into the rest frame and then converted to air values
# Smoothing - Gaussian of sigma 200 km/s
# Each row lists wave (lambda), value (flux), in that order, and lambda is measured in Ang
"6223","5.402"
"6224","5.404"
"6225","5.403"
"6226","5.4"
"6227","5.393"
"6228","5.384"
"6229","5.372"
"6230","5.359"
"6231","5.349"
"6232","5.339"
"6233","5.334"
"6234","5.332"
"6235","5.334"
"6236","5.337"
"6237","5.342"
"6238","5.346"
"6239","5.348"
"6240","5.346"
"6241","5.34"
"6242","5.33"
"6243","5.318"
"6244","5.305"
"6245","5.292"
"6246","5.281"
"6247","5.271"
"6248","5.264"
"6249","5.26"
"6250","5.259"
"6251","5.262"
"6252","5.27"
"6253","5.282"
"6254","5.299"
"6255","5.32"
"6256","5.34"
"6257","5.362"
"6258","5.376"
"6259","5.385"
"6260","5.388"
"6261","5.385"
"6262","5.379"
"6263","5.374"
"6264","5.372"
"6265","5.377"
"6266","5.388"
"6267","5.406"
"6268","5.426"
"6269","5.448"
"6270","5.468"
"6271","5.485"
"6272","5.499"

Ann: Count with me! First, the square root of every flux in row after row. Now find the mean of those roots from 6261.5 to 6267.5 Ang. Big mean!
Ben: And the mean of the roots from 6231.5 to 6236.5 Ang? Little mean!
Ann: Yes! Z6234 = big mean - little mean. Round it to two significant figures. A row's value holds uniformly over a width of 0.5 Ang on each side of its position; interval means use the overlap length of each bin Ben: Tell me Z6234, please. 0.010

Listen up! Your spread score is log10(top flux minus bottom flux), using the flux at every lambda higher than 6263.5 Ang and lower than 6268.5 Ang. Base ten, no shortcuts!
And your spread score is -1.27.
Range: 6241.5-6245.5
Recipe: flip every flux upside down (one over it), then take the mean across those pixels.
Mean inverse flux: 0.188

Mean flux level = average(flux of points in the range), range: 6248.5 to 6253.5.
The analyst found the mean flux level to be 5.27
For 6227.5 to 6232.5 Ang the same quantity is 5.36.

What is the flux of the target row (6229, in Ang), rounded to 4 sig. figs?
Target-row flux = 5.372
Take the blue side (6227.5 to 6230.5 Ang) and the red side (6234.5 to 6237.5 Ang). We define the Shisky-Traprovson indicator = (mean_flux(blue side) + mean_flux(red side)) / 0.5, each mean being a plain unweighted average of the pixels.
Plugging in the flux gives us 21.42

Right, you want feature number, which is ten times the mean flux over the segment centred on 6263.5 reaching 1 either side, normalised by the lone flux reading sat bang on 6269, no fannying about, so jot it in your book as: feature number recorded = 9.9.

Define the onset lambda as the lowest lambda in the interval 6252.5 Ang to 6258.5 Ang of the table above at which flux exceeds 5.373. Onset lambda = 6258 Ang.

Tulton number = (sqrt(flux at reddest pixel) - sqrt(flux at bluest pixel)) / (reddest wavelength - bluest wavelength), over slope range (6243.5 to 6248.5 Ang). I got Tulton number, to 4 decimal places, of -0.0022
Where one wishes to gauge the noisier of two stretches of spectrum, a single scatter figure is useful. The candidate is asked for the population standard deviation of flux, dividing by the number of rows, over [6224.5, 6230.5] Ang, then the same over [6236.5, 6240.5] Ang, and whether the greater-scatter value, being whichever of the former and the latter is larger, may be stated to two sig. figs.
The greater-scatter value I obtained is 0.016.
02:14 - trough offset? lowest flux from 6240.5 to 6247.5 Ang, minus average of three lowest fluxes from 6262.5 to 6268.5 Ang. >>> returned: -0.10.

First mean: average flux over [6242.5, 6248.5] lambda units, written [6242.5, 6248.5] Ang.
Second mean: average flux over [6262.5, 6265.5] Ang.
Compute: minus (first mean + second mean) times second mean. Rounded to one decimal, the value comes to -57.3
